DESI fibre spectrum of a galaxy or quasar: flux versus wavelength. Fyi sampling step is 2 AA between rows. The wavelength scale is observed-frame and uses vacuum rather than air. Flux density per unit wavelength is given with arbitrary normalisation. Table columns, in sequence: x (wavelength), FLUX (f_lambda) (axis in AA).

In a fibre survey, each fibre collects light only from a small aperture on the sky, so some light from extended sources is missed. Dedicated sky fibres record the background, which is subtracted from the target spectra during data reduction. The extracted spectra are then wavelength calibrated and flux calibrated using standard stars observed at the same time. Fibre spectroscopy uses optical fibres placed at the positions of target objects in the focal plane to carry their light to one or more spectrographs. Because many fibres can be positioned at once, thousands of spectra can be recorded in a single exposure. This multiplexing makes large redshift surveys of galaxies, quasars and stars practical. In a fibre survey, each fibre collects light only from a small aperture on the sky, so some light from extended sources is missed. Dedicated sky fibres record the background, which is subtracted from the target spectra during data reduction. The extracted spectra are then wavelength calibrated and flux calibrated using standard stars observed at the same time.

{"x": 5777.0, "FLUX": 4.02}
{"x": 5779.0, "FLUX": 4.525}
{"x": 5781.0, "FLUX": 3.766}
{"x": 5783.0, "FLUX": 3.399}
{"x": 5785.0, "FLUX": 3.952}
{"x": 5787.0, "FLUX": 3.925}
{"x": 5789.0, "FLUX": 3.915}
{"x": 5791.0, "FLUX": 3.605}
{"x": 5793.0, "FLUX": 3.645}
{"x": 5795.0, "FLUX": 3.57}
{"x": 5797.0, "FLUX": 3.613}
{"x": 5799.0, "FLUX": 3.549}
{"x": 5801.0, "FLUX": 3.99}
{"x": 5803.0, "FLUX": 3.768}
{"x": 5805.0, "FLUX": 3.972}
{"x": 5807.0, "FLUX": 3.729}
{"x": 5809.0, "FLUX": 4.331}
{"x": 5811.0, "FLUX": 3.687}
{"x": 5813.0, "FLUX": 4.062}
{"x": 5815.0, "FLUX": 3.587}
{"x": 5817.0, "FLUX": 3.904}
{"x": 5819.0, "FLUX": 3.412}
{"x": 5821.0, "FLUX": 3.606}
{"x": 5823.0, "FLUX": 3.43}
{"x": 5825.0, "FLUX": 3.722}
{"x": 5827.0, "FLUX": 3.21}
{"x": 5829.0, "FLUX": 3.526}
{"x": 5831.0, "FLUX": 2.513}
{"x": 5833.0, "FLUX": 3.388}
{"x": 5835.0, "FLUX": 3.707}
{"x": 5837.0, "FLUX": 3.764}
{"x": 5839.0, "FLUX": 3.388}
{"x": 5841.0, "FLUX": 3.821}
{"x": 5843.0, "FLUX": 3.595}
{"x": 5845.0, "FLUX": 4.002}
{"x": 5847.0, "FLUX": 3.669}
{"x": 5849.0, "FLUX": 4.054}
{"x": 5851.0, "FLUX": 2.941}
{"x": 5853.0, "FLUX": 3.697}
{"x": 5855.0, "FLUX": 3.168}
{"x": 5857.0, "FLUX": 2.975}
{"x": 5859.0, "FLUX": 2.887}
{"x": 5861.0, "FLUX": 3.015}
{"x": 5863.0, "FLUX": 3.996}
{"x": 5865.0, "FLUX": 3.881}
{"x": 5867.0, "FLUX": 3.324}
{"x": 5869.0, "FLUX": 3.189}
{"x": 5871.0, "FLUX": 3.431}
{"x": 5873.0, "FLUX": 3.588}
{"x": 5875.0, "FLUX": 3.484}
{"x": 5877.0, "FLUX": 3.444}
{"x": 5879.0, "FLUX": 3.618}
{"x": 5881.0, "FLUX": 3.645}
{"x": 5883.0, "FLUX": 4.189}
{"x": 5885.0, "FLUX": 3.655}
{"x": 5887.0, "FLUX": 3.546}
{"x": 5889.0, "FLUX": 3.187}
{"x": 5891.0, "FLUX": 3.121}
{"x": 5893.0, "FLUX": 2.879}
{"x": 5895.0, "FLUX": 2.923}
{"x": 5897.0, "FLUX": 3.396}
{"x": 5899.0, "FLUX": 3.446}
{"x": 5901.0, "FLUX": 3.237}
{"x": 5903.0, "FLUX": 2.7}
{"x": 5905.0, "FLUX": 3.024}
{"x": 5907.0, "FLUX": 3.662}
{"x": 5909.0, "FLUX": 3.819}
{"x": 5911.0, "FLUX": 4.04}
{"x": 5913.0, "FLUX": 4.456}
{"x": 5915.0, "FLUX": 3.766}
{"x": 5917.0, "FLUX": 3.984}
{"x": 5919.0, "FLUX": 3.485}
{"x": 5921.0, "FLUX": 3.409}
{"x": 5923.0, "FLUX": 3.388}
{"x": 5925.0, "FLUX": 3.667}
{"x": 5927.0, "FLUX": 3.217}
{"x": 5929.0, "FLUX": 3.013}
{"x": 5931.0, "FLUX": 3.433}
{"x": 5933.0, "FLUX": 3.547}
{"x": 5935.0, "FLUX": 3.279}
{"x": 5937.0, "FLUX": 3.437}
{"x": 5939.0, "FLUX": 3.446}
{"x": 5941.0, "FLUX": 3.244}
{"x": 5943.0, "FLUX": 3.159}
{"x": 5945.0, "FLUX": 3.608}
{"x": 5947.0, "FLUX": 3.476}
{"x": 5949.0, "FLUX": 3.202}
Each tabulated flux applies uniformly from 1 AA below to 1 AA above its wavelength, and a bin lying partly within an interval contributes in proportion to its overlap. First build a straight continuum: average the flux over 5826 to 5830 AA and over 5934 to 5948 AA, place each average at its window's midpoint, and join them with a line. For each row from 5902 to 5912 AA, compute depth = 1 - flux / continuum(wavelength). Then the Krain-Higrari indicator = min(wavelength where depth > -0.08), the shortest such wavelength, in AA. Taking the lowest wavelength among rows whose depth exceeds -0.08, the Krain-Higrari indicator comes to 5903.0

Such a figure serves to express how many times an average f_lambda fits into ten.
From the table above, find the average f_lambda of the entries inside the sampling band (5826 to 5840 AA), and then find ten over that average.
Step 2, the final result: 2.98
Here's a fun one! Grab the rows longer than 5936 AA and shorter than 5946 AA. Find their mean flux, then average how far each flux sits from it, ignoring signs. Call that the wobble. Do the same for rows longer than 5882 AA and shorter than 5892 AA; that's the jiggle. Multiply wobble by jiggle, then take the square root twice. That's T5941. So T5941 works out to 0.46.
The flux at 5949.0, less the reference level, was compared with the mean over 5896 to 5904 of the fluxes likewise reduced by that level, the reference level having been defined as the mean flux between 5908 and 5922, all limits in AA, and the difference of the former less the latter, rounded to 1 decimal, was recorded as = 0.0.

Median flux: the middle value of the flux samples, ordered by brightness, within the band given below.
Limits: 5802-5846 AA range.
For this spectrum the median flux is 3.70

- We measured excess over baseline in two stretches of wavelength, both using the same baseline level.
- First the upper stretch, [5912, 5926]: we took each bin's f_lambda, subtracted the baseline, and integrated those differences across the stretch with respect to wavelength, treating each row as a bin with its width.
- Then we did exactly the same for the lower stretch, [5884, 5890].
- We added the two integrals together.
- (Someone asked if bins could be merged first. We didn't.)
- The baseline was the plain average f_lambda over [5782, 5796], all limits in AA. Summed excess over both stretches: -1.2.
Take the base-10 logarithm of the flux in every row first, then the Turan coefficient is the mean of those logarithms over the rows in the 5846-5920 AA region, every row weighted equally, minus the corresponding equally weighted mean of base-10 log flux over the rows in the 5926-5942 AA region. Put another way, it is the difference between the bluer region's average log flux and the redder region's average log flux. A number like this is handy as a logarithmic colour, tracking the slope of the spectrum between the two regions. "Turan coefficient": 0.016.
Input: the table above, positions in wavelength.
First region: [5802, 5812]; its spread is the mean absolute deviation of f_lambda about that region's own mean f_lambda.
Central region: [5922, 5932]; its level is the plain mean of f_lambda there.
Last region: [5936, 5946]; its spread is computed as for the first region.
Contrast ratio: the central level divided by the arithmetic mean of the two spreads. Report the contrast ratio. 19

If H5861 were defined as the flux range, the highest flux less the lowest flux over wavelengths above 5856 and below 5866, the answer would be 1.1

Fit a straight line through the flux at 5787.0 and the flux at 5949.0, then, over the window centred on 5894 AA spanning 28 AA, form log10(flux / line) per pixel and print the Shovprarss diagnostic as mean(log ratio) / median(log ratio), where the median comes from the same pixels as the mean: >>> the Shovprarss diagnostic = 1.3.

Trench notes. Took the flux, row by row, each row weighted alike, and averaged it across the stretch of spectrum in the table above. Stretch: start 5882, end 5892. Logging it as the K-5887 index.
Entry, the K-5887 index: 3.54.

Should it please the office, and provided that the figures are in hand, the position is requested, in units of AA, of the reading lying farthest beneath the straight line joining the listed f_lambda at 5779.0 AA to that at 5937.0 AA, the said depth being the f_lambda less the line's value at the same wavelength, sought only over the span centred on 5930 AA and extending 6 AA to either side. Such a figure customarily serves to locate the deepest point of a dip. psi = 5929.0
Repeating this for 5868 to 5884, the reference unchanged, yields 5869.0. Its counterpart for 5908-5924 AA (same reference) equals 5923.0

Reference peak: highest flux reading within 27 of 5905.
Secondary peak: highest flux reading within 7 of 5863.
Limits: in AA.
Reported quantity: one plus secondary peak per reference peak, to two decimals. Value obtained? 1.90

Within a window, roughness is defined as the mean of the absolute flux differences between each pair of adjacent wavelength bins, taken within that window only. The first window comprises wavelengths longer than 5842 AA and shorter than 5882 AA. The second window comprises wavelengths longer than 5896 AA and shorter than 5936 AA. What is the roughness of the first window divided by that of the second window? 1.12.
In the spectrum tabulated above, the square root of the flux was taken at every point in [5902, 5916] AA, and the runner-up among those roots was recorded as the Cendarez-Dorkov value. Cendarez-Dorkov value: 2.01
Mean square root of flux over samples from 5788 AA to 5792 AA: 1.939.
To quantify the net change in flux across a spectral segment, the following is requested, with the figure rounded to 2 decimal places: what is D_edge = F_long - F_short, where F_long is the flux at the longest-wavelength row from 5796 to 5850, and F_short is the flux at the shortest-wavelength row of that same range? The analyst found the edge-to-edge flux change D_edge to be 0.44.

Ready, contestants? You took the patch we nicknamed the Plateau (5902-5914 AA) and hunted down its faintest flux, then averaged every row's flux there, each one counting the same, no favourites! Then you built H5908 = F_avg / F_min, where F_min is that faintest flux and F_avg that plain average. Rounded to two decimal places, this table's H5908 1.34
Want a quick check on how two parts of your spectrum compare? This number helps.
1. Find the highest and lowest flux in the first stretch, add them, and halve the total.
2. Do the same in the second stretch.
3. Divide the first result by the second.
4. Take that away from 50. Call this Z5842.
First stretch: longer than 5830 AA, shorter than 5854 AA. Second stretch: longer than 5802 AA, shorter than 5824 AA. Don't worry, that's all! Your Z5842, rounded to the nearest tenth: 49.2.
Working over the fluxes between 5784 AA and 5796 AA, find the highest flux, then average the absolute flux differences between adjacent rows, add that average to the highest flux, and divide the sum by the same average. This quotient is 44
